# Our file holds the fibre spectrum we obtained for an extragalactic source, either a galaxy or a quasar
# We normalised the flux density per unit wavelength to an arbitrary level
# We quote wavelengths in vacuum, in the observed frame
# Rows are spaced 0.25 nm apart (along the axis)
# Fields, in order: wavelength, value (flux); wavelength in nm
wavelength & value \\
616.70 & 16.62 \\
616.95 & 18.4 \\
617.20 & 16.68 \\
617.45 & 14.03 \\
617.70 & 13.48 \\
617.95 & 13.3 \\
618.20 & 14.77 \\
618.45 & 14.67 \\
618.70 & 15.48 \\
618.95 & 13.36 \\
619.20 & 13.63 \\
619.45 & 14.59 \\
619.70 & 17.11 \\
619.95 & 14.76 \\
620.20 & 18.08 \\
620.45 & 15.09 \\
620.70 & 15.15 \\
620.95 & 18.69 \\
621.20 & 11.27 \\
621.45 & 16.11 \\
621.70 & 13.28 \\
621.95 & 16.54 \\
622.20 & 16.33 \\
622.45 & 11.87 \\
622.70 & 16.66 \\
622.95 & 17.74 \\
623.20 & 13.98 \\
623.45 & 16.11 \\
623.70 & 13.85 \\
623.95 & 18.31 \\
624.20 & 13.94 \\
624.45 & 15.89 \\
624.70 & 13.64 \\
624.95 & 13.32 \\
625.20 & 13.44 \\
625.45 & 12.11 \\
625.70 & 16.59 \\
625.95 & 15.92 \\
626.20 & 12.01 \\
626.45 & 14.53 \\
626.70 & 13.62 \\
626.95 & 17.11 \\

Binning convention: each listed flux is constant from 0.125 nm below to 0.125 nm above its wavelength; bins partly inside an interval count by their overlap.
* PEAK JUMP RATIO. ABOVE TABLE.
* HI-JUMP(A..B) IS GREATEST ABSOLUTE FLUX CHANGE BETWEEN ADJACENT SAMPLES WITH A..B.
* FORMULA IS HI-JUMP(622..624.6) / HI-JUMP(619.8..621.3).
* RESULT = 0.6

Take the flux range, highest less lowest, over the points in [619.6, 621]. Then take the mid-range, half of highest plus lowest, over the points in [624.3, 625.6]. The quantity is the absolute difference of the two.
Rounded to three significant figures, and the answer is 10.1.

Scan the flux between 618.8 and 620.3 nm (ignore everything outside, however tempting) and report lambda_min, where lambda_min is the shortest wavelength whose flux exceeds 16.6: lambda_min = 619.70 nm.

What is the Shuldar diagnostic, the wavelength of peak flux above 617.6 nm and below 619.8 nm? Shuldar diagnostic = 619.70 nm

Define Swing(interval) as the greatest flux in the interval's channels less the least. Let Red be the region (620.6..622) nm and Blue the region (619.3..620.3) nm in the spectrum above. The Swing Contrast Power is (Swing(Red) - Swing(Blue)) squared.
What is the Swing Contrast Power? 15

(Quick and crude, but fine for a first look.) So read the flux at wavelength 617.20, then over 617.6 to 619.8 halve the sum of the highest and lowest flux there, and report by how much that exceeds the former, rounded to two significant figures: -1.5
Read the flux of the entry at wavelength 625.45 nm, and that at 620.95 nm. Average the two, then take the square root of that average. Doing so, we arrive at 3.92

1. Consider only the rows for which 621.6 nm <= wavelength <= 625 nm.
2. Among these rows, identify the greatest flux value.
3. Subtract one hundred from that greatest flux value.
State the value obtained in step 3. -81.7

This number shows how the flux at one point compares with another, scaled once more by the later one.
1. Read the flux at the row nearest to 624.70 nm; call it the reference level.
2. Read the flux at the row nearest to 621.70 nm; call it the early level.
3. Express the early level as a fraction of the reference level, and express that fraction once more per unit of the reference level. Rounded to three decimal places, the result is 0.071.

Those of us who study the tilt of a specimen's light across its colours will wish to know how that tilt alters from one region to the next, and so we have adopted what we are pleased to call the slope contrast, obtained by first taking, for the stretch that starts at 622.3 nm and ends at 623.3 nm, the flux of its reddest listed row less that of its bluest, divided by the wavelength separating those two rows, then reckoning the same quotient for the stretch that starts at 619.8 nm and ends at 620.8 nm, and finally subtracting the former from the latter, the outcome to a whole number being -2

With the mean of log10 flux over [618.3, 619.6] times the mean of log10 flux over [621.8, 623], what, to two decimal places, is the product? 1.38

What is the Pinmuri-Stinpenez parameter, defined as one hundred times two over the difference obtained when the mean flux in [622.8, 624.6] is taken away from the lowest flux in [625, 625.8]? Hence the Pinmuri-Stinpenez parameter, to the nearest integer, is -56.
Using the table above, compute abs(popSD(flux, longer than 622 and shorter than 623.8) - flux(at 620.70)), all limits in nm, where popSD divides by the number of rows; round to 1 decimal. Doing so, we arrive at 13.3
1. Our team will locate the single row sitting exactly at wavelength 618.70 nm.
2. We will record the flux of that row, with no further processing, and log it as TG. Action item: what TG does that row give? 15.48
